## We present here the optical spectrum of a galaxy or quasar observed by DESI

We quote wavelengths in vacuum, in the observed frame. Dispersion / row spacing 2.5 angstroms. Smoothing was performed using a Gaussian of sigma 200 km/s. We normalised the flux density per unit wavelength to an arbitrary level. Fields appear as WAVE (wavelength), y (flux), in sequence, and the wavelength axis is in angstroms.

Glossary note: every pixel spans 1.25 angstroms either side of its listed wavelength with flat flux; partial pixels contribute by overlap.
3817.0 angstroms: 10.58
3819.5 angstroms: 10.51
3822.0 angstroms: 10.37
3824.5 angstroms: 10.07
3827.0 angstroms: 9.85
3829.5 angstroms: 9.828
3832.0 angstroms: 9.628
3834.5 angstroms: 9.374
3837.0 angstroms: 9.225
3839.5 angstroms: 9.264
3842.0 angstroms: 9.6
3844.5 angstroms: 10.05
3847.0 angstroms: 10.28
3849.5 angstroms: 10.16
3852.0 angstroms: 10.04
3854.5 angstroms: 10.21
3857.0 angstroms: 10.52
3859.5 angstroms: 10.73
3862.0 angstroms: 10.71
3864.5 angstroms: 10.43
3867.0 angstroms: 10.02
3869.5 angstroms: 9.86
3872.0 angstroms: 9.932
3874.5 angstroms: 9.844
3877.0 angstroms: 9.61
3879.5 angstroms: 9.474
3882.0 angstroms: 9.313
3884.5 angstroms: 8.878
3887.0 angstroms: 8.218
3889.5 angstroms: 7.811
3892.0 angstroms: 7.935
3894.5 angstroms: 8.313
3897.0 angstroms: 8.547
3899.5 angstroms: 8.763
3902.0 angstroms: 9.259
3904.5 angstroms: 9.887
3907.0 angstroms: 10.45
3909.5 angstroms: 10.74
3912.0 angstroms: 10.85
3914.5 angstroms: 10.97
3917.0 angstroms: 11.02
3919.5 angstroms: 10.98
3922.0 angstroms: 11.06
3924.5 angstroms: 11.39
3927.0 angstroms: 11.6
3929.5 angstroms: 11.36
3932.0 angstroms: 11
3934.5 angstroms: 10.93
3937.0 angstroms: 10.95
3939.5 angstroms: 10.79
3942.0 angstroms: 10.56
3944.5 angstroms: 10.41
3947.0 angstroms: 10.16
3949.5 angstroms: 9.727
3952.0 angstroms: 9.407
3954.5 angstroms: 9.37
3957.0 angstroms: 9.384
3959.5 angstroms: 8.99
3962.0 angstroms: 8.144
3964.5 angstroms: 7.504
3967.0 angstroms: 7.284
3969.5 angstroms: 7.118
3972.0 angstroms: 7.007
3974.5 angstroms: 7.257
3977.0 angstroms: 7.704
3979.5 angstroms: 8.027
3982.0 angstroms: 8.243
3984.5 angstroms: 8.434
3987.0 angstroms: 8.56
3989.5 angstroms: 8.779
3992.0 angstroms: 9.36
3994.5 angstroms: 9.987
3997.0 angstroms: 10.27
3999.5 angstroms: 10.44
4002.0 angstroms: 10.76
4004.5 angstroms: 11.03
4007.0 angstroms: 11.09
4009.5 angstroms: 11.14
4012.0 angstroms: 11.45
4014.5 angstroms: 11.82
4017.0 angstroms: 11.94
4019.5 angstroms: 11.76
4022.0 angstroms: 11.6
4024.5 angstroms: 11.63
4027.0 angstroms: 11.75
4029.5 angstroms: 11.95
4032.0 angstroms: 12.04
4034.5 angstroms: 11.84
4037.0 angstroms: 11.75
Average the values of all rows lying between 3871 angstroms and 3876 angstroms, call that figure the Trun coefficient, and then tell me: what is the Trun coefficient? 9.9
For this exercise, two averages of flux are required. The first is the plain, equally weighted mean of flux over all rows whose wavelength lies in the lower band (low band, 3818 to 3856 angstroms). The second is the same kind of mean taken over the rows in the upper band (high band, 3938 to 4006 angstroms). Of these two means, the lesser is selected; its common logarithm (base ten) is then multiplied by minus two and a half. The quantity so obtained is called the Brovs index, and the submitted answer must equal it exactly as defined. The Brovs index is -2.39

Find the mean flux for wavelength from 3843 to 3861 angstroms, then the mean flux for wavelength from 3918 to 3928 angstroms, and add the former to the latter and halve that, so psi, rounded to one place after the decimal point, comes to 10.8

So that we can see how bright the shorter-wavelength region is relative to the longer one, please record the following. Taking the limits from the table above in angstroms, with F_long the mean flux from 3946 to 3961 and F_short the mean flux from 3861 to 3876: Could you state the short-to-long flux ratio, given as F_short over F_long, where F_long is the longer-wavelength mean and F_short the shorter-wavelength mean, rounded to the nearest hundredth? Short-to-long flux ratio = 1.07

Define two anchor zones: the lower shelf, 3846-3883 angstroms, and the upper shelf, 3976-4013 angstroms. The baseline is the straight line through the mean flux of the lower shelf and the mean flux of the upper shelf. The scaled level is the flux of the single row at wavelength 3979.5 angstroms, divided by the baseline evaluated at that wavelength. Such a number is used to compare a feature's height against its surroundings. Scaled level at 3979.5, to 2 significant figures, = 0.82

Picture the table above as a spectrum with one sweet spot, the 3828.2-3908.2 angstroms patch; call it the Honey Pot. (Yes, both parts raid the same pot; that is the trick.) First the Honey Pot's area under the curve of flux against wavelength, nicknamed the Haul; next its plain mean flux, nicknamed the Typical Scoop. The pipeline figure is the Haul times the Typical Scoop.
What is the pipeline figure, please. 7323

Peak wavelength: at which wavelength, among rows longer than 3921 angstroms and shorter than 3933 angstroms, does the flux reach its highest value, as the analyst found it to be 3927.0 angstroms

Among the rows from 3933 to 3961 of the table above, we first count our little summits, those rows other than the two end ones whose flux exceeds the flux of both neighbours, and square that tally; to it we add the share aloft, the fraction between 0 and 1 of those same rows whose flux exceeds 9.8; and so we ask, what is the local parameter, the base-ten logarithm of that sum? 0.7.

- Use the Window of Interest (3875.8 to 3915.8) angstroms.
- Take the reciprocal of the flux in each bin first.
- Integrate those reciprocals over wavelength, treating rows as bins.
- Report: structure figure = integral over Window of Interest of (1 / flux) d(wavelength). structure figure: 4.3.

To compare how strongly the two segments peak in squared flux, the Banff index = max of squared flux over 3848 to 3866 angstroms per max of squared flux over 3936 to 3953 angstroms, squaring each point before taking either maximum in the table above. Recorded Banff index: 0.96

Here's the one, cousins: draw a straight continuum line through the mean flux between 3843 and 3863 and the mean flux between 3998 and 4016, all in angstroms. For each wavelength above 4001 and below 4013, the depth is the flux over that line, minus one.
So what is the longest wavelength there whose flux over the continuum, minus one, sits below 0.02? 4009.5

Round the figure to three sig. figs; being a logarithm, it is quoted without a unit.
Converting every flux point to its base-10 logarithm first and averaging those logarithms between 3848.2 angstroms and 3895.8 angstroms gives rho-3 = 0.979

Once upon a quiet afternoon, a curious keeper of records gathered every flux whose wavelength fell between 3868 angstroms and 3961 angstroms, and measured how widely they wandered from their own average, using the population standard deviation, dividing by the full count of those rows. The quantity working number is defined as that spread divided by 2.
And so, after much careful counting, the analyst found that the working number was 0.52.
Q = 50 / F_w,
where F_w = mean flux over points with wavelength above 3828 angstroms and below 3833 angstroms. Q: 5.1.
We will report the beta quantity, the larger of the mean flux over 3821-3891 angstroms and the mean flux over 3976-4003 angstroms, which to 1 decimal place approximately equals 9.8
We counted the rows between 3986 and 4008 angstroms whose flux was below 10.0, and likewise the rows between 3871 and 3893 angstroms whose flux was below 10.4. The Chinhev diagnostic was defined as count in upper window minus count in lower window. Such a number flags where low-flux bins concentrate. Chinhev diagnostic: -5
